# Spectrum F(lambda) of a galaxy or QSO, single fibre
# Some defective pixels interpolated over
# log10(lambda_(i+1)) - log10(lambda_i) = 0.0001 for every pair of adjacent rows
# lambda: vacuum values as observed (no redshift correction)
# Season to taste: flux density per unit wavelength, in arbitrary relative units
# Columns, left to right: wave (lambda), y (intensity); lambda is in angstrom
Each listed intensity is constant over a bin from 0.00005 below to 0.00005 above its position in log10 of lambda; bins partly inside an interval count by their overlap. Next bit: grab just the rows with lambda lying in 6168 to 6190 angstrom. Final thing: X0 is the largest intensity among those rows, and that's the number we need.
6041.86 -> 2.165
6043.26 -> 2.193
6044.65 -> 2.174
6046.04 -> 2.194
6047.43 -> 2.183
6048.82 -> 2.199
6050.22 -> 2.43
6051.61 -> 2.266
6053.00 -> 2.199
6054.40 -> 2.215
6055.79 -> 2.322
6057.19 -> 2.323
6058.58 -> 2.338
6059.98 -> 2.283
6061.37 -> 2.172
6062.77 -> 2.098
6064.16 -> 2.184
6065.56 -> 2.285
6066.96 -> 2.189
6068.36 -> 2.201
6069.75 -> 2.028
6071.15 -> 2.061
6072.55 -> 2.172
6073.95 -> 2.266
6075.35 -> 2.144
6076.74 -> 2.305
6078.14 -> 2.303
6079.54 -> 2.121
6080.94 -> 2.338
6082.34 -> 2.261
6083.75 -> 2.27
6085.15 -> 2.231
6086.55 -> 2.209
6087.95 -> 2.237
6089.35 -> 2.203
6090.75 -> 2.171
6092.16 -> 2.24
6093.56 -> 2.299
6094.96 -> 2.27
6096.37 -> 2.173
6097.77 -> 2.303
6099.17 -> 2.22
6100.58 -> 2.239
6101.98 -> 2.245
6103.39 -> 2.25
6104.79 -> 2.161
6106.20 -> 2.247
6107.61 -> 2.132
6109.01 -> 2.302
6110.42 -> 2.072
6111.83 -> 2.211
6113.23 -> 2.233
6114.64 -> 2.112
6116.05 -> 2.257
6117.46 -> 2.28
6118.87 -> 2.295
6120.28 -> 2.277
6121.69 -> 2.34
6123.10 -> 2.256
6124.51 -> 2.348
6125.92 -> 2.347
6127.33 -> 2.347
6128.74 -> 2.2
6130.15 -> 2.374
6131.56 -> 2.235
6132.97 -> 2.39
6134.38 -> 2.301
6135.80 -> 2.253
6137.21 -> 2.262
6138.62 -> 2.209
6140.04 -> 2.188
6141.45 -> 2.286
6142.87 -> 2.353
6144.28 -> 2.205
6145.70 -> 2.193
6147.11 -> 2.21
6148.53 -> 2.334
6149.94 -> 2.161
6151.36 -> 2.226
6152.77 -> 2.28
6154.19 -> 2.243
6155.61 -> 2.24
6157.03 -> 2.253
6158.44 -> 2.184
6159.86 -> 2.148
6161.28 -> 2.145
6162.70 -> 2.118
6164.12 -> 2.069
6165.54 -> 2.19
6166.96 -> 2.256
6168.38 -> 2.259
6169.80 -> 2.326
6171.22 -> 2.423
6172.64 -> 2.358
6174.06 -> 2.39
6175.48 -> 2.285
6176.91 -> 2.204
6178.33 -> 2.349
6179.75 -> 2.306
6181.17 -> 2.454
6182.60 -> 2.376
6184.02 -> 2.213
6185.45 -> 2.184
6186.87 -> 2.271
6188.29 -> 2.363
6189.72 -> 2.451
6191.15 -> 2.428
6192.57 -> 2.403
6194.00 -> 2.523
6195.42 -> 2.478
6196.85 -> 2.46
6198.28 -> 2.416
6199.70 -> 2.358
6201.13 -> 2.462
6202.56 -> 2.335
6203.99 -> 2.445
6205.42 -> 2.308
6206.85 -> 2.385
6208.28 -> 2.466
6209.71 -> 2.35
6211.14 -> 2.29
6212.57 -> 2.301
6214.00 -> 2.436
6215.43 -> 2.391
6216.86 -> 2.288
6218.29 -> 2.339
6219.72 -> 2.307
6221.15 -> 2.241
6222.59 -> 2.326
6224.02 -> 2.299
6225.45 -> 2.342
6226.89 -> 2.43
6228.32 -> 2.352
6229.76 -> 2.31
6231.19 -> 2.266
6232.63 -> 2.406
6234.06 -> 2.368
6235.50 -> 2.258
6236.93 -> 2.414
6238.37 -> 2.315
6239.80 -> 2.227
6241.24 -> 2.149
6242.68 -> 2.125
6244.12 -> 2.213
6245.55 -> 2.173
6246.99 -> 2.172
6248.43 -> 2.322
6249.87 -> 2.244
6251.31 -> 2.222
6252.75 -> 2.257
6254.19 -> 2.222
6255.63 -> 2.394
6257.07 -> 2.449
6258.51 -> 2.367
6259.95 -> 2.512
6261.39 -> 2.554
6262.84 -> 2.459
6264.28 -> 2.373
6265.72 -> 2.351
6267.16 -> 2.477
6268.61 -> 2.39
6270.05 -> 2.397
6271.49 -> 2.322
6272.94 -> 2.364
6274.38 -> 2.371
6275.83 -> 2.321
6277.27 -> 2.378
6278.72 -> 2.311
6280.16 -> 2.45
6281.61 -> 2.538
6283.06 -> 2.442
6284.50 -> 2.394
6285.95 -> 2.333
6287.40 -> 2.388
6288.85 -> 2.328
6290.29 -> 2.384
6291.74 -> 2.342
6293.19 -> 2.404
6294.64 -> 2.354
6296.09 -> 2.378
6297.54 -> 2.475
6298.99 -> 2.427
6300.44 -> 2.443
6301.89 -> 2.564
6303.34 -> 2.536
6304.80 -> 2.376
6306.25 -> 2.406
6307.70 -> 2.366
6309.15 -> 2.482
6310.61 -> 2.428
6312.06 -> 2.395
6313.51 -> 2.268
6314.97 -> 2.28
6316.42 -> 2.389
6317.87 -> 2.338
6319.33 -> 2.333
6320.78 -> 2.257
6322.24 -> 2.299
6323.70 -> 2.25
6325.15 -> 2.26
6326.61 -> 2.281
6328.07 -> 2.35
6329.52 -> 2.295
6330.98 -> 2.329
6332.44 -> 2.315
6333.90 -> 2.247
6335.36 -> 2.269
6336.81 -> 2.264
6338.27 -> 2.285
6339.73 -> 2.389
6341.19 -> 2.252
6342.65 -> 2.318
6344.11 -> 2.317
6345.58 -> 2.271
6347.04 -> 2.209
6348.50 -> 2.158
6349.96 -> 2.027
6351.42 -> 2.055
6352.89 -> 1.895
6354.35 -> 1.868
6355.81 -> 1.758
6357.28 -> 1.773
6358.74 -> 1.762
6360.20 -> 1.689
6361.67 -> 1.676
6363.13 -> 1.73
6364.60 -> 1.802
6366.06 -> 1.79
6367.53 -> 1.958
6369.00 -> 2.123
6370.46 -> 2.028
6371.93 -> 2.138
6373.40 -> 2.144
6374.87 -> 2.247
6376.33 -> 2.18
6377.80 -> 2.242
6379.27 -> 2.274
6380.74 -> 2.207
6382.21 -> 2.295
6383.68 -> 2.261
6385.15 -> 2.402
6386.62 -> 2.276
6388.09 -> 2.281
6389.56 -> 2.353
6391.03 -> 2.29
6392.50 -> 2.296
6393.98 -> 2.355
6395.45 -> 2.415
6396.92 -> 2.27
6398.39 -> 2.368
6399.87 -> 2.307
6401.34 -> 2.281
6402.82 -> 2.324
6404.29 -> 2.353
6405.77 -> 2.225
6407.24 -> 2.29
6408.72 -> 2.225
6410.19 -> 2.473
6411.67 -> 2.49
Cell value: 2.454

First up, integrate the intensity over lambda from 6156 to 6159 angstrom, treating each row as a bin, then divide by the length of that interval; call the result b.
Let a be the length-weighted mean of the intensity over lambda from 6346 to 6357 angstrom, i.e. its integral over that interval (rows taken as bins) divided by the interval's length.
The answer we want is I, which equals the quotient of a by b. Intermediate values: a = 1.99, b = 2.23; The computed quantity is 0.90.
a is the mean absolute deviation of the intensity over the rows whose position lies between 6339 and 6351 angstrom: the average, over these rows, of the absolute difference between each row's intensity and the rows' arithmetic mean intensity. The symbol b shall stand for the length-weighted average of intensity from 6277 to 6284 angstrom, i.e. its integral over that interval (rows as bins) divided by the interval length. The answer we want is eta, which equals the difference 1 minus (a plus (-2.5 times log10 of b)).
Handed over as 1.88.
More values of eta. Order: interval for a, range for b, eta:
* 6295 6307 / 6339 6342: 1.86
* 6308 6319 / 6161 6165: 1.75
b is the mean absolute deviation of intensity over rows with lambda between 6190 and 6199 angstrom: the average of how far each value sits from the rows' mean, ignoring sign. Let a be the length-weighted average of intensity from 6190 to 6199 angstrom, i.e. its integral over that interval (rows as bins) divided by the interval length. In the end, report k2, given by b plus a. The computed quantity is 2.49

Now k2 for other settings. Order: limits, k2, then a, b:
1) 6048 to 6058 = 2.35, 2.28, 0.068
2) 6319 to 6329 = 2.32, 2.29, 0.032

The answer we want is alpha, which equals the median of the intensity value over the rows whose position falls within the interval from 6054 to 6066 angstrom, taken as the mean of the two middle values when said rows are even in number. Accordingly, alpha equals 2.28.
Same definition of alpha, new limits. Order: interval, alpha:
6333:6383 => 2.15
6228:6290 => 2.35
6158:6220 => 2.34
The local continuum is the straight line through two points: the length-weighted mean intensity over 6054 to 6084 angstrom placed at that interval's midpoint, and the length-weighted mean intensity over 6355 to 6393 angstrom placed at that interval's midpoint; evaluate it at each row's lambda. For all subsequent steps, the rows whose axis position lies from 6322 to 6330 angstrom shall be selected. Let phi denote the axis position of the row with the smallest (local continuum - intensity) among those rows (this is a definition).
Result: 6328.07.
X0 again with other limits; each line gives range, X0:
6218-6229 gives 2.43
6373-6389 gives 2.402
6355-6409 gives 2.415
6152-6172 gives 2.423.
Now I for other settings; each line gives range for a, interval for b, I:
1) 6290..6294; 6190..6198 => 0.97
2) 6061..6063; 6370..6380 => 0.98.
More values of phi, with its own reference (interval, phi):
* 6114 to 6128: 6127.33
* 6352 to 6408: 6395.45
